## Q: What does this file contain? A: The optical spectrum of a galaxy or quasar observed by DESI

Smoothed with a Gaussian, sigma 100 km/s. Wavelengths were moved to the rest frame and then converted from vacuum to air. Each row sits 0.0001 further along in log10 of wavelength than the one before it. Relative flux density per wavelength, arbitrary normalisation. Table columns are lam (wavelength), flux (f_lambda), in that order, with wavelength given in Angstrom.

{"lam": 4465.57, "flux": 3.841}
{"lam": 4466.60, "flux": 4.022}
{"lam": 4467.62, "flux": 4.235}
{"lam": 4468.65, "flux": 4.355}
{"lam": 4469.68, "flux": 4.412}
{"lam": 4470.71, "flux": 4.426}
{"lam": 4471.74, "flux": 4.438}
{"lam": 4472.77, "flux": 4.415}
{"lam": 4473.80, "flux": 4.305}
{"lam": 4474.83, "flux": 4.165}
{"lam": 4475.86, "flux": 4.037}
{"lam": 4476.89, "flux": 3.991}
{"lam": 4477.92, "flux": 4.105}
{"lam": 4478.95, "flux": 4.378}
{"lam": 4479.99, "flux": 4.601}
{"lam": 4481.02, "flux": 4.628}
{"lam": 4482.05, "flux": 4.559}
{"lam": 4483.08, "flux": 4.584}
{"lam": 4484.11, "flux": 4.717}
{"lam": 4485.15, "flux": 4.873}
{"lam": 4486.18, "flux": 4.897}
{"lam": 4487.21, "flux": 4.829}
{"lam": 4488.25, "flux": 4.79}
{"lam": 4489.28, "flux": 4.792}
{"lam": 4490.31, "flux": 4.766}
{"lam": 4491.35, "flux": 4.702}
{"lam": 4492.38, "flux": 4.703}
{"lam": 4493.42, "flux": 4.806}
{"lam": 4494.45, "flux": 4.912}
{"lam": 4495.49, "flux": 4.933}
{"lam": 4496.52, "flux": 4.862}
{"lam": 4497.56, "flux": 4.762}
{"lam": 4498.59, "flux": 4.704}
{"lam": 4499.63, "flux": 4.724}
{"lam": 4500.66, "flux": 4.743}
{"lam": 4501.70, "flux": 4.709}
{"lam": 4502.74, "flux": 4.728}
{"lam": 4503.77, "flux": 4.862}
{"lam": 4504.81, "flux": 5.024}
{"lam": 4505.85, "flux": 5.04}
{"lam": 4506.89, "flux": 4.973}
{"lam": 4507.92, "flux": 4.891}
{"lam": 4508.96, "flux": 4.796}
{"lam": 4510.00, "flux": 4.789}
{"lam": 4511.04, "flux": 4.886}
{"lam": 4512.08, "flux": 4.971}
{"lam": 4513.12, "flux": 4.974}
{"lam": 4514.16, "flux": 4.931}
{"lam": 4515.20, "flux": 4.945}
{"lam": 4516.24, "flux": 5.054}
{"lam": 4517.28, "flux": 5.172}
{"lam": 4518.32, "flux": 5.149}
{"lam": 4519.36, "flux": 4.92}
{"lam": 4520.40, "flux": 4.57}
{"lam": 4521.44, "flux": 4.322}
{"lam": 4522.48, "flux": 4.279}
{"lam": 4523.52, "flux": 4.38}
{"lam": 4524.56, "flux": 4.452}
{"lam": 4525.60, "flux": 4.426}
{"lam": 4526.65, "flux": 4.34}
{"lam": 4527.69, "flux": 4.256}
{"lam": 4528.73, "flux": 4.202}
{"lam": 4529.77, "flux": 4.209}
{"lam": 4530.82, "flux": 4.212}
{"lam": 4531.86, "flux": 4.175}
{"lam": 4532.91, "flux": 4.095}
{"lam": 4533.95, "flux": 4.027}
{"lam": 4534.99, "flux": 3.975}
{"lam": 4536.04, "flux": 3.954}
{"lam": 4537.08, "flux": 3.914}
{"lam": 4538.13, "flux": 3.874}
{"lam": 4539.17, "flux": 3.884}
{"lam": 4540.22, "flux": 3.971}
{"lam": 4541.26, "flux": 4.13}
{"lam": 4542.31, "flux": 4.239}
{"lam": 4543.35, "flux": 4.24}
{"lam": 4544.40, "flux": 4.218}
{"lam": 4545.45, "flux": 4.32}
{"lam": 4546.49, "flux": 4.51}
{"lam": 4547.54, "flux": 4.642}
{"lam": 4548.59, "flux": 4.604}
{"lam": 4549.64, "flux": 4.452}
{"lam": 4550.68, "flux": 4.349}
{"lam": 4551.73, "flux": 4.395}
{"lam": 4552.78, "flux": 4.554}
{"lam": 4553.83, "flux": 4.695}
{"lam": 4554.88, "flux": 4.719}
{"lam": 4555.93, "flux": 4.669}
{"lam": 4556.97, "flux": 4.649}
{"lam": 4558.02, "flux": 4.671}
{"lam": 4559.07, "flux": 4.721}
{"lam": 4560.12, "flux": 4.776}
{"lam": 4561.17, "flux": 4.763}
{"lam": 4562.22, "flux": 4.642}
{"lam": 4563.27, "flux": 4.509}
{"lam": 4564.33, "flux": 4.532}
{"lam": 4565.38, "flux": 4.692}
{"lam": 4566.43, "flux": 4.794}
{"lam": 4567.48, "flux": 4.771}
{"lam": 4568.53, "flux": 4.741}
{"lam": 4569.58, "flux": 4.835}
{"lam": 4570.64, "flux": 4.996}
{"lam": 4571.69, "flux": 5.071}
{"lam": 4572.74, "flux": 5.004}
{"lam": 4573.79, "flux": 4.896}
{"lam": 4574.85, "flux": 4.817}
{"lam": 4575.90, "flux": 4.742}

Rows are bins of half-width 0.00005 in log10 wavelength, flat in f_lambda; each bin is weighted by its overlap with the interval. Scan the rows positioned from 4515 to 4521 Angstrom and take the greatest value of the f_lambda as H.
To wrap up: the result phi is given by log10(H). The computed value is 0.714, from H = 5.172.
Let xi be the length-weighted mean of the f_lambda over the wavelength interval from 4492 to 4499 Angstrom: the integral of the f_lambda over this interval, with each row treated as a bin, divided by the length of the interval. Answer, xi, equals 4.82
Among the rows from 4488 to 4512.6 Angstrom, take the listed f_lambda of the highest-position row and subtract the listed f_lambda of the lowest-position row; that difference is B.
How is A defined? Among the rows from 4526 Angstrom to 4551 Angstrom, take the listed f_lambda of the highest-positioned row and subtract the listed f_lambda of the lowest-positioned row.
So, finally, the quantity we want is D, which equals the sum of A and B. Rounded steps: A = 0.0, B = 0.18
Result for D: 0.2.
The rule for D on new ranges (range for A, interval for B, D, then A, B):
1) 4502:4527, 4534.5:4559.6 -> 0.4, -0.4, 0.75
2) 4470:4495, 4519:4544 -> -0.2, 0.5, -0.68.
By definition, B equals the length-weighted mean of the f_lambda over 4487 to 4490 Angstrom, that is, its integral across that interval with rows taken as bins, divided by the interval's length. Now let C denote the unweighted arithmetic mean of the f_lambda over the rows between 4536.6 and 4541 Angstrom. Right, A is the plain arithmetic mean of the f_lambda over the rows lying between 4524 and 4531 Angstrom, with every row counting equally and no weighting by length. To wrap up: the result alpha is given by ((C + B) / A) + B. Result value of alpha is 6.83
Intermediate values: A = 4.3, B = 4.80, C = 3.9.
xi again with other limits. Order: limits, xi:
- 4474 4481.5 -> 4.27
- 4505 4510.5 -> 4.91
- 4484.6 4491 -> 4.82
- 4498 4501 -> 4.74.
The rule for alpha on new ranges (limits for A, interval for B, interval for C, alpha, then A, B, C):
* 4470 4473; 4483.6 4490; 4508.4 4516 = 7.01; 4.4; 4.81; 4.9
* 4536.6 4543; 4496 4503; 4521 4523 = 7.01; 4.0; 4.75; 4.3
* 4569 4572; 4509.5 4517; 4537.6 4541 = 6.72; 5.0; 4.94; 3.9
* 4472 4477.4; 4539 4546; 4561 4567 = 6.27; 4.2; 4.16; 4.7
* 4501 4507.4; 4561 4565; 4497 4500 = 6.50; 4.9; 4.59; 4.7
